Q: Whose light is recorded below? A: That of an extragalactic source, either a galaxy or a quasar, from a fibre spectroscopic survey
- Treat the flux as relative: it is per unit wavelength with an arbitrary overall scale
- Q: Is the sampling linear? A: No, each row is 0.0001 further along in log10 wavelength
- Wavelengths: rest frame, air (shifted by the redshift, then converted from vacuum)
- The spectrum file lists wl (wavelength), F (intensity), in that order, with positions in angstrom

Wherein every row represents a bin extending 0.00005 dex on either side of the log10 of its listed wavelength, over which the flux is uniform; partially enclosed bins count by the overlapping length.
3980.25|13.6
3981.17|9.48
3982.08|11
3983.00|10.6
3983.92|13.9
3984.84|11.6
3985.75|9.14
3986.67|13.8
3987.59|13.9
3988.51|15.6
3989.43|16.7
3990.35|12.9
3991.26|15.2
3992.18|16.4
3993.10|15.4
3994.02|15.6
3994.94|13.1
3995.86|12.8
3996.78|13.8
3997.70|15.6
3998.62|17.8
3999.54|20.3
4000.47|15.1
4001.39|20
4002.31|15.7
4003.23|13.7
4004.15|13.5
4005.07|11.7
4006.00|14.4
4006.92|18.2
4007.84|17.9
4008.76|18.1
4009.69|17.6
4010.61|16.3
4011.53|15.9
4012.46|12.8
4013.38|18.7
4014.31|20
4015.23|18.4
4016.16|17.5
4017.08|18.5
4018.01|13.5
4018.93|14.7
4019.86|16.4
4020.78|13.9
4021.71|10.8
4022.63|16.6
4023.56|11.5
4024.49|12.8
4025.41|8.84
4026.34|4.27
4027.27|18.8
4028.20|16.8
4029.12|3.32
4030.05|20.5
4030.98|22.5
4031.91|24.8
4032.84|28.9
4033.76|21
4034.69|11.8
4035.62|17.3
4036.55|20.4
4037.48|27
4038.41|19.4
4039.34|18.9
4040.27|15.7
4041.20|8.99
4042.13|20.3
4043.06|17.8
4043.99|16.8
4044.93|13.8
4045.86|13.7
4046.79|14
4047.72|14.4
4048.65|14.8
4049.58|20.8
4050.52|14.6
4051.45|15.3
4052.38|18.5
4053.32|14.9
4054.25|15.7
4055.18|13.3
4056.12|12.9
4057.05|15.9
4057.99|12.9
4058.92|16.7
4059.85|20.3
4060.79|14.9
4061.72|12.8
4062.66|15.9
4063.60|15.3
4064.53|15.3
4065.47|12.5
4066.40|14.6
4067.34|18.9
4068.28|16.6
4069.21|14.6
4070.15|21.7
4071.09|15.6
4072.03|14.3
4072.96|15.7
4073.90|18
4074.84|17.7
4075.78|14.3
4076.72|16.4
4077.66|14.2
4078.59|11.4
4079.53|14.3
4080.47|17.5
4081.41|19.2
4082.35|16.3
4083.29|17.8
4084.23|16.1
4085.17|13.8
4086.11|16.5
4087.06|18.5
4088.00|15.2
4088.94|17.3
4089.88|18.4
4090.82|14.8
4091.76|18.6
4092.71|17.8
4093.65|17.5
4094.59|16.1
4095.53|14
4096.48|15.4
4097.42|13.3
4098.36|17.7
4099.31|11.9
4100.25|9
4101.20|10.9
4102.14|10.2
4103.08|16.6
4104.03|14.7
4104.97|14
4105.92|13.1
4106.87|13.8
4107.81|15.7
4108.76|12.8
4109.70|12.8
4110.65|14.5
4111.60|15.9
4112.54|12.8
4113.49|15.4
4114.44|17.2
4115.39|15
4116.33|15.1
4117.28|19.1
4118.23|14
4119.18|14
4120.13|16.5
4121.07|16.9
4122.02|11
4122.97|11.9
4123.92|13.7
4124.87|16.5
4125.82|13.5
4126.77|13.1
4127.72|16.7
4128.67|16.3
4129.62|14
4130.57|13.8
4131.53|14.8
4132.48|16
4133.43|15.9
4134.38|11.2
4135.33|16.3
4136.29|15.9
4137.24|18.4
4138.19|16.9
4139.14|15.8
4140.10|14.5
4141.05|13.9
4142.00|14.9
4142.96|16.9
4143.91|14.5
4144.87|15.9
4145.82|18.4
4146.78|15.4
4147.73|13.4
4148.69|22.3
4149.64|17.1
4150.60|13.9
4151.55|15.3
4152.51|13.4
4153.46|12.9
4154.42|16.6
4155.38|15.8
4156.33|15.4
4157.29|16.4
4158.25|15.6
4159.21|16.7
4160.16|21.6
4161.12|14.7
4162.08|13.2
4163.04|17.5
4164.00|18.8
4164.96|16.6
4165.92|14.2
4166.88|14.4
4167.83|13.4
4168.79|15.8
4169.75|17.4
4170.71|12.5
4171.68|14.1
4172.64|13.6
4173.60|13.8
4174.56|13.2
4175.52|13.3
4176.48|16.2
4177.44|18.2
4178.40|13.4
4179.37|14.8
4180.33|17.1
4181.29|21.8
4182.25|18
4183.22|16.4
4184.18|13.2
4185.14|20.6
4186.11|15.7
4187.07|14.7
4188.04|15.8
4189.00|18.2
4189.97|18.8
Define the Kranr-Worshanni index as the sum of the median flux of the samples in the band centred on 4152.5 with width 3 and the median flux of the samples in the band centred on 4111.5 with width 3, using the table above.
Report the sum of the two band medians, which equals 27.9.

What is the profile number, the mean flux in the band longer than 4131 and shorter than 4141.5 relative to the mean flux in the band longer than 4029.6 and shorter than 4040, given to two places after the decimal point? 0.73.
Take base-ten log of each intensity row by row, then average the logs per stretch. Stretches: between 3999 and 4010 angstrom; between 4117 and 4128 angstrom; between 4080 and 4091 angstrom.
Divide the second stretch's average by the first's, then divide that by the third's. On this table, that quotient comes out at 0.79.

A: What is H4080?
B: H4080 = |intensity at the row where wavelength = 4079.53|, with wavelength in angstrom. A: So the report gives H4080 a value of 14.3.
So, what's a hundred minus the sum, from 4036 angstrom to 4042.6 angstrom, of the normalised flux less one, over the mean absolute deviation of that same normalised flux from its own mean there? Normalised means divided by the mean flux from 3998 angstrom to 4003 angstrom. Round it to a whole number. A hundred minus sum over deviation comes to 98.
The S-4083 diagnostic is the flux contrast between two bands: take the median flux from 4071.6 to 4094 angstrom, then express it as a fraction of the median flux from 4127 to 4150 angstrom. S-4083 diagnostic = 1.03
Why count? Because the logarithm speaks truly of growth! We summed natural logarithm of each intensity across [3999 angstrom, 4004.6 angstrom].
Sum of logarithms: 16.7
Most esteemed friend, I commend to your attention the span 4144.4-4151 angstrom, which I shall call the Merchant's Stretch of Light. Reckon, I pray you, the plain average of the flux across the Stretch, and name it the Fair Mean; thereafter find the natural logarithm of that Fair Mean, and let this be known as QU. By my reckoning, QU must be 2.81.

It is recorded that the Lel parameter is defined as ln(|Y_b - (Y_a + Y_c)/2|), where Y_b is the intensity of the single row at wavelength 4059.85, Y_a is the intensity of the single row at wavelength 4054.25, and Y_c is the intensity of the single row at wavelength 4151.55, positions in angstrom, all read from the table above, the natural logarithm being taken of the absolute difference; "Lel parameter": 1.6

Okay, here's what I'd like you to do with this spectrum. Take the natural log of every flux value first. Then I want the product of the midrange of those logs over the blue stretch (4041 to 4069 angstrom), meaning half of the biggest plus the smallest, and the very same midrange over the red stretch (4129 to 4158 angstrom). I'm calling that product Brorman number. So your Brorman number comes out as 7.2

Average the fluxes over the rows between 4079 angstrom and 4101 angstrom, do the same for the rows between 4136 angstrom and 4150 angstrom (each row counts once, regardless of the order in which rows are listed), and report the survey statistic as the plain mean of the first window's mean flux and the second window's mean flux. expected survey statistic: 16.1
